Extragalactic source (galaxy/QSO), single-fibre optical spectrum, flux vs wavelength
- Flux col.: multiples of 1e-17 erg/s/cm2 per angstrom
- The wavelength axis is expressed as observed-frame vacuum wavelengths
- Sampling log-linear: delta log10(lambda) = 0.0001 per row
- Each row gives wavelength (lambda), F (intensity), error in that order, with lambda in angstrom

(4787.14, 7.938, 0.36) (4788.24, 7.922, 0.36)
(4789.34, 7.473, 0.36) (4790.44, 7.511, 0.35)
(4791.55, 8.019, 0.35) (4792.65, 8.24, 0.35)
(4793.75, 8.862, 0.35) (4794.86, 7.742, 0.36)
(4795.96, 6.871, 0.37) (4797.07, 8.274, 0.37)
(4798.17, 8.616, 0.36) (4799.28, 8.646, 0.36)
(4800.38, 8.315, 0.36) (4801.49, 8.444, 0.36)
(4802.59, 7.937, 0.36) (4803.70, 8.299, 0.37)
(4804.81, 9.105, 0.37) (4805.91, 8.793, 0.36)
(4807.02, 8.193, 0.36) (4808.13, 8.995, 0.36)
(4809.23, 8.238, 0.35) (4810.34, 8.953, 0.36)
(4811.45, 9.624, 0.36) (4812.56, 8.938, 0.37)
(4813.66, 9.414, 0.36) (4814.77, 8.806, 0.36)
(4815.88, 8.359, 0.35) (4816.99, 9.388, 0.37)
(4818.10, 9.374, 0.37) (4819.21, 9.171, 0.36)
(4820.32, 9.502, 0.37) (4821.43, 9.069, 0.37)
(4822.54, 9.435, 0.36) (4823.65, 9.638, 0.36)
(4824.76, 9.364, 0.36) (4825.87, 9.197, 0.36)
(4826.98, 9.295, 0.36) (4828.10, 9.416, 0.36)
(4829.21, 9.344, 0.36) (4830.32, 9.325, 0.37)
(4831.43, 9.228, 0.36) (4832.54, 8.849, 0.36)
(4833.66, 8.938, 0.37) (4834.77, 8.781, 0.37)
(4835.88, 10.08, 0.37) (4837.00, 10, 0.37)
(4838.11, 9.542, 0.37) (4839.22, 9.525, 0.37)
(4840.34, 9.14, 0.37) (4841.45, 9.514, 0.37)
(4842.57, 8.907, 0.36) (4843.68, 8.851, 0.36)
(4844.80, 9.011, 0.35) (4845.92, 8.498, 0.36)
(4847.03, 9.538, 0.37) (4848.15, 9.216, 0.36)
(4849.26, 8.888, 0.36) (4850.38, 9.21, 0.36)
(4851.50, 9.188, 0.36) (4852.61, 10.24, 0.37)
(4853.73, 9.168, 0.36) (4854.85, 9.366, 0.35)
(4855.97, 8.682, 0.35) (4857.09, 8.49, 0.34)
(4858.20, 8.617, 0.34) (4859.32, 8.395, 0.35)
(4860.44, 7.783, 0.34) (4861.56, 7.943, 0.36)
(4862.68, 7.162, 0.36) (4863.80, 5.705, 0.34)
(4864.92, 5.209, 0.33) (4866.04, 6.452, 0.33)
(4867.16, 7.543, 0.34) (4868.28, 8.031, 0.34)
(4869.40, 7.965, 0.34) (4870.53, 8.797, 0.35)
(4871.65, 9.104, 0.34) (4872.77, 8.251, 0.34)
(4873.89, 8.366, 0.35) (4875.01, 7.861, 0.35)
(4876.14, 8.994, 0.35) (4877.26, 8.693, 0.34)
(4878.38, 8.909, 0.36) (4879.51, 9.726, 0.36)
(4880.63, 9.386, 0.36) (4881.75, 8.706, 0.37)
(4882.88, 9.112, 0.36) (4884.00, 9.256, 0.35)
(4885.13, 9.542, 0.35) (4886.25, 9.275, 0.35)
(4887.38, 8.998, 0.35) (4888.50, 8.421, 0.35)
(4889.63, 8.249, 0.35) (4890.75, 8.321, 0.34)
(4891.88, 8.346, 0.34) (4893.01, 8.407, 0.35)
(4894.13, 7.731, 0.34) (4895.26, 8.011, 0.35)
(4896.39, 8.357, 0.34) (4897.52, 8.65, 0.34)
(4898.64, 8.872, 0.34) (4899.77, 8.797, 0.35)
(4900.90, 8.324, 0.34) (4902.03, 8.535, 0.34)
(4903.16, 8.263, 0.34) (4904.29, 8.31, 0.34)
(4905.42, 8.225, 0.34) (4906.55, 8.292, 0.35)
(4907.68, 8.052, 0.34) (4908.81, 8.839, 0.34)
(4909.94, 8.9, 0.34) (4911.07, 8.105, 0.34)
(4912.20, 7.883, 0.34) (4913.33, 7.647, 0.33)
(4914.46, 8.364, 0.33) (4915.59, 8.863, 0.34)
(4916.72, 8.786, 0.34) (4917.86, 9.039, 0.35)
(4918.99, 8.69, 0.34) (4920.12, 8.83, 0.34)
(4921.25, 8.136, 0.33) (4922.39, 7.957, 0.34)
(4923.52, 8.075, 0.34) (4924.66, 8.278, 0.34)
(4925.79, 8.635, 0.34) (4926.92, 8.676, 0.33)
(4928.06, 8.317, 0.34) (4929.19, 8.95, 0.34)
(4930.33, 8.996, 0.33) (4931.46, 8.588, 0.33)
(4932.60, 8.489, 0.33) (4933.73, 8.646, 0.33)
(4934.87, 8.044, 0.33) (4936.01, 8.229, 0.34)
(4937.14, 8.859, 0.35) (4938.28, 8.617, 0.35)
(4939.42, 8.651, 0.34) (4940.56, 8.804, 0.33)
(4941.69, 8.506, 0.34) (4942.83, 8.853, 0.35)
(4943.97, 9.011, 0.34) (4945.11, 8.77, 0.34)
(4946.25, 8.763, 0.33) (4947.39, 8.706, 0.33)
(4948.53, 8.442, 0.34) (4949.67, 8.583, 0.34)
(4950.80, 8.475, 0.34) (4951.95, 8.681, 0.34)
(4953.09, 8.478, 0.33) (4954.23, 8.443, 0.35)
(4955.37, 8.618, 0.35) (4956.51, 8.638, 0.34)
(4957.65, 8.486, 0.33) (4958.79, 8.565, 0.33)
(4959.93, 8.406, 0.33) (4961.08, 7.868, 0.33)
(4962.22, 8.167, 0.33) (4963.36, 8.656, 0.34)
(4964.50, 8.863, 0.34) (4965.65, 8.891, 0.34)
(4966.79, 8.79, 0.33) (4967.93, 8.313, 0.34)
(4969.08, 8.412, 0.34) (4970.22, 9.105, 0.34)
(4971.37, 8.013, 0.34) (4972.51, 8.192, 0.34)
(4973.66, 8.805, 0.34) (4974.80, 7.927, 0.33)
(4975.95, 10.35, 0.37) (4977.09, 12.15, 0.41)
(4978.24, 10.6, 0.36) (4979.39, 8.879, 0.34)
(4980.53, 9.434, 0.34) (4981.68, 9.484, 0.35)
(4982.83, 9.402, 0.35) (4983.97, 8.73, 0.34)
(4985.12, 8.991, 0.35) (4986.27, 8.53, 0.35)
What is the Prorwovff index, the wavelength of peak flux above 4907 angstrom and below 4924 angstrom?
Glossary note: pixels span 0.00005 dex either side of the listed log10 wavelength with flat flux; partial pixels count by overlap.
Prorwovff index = 4917.86 angstrom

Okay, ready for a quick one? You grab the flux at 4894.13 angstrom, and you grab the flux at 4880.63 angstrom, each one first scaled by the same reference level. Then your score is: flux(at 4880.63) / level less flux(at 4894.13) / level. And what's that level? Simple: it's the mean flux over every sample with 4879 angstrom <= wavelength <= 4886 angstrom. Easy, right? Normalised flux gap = 0.18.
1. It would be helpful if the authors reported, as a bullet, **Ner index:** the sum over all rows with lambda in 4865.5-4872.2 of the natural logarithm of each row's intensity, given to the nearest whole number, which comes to 12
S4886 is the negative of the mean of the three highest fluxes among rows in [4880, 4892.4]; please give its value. -9.4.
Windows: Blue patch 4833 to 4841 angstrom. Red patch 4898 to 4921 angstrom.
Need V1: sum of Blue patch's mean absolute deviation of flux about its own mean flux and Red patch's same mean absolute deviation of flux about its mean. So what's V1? 0.74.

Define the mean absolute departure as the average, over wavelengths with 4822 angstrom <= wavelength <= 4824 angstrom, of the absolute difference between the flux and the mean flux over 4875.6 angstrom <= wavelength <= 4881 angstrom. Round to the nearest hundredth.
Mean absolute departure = 0.39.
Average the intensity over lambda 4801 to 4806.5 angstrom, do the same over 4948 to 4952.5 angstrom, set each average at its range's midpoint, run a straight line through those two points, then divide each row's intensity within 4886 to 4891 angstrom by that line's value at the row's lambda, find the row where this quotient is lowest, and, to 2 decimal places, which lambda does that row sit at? 4889.63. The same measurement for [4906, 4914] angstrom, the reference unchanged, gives 4913.33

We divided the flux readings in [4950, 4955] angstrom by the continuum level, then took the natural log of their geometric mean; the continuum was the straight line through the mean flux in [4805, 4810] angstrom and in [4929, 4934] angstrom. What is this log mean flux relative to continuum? -0.03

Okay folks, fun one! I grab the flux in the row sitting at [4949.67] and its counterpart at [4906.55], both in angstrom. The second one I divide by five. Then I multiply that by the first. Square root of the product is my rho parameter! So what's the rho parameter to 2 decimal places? 3.77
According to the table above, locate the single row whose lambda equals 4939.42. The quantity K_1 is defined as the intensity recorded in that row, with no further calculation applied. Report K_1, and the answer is 8.651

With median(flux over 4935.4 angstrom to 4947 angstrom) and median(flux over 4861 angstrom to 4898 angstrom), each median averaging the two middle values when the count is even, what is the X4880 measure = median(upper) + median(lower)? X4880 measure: 17.1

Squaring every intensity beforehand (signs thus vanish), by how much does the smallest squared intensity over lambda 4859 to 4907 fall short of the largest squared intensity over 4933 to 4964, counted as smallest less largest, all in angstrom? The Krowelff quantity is -54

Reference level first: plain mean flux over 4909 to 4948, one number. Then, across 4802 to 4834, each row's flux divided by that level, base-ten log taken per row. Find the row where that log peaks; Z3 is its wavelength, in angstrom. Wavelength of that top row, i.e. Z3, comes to 4823.65 angstrom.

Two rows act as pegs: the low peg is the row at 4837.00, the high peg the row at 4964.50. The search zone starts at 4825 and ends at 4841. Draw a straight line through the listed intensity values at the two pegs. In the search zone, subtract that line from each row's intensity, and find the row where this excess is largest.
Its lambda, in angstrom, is 4835.88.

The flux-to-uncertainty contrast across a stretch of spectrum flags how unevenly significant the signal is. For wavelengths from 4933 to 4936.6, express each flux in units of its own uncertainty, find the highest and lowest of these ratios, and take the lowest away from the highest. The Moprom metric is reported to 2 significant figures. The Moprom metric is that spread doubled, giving 4.0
